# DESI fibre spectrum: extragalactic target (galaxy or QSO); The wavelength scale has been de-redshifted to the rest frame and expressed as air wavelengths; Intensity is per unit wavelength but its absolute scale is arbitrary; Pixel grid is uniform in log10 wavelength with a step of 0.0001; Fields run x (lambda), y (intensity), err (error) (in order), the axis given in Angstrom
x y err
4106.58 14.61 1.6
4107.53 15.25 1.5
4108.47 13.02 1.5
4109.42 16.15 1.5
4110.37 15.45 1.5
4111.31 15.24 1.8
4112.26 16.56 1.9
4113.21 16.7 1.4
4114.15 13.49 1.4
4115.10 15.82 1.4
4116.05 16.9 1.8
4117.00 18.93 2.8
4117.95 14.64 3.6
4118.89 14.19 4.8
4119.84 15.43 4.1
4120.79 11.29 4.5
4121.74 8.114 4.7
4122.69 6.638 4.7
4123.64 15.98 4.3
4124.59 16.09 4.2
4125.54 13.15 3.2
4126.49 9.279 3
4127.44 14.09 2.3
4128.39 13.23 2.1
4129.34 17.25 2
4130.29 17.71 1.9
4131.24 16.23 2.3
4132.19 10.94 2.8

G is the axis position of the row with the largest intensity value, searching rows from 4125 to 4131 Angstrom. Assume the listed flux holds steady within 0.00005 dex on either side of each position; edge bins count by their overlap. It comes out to 4130.29 Angstrom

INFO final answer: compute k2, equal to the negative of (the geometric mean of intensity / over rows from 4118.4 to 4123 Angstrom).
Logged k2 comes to -10.6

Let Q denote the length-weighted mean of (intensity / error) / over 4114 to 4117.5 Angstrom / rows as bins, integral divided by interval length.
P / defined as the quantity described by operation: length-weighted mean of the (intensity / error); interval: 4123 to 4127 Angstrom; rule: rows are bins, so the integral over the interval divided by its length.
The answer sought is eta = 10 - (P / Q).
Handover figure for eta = 9.6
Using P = 4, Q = 9.2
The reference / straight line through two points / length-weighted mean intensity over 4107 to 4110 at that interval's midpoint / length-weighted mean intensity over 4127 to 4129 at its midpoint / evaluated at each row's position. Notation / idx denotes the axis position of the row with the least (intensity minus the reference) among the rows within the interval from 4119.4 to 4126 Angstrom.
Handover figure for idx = 4122.69 Angstrom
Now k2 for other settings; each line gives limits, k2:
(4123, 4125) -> -16.0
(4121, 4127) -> -10.9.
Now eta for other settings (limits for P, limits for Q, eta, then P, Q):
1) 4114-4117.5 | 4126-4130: 8.5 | 9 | 6.2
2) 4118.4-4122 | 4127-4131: 9.6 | 3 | 7.6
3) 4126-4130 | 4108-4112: 9.3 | 6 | 9.5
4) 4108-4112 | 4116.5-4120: 7.9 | 10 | 4.5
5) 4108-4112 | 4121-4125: 6.4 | 10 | 2.6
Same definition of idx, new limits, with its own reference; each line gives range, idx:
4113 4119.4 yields 4114.15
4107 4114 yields 4108.47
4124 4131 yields 4126.49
